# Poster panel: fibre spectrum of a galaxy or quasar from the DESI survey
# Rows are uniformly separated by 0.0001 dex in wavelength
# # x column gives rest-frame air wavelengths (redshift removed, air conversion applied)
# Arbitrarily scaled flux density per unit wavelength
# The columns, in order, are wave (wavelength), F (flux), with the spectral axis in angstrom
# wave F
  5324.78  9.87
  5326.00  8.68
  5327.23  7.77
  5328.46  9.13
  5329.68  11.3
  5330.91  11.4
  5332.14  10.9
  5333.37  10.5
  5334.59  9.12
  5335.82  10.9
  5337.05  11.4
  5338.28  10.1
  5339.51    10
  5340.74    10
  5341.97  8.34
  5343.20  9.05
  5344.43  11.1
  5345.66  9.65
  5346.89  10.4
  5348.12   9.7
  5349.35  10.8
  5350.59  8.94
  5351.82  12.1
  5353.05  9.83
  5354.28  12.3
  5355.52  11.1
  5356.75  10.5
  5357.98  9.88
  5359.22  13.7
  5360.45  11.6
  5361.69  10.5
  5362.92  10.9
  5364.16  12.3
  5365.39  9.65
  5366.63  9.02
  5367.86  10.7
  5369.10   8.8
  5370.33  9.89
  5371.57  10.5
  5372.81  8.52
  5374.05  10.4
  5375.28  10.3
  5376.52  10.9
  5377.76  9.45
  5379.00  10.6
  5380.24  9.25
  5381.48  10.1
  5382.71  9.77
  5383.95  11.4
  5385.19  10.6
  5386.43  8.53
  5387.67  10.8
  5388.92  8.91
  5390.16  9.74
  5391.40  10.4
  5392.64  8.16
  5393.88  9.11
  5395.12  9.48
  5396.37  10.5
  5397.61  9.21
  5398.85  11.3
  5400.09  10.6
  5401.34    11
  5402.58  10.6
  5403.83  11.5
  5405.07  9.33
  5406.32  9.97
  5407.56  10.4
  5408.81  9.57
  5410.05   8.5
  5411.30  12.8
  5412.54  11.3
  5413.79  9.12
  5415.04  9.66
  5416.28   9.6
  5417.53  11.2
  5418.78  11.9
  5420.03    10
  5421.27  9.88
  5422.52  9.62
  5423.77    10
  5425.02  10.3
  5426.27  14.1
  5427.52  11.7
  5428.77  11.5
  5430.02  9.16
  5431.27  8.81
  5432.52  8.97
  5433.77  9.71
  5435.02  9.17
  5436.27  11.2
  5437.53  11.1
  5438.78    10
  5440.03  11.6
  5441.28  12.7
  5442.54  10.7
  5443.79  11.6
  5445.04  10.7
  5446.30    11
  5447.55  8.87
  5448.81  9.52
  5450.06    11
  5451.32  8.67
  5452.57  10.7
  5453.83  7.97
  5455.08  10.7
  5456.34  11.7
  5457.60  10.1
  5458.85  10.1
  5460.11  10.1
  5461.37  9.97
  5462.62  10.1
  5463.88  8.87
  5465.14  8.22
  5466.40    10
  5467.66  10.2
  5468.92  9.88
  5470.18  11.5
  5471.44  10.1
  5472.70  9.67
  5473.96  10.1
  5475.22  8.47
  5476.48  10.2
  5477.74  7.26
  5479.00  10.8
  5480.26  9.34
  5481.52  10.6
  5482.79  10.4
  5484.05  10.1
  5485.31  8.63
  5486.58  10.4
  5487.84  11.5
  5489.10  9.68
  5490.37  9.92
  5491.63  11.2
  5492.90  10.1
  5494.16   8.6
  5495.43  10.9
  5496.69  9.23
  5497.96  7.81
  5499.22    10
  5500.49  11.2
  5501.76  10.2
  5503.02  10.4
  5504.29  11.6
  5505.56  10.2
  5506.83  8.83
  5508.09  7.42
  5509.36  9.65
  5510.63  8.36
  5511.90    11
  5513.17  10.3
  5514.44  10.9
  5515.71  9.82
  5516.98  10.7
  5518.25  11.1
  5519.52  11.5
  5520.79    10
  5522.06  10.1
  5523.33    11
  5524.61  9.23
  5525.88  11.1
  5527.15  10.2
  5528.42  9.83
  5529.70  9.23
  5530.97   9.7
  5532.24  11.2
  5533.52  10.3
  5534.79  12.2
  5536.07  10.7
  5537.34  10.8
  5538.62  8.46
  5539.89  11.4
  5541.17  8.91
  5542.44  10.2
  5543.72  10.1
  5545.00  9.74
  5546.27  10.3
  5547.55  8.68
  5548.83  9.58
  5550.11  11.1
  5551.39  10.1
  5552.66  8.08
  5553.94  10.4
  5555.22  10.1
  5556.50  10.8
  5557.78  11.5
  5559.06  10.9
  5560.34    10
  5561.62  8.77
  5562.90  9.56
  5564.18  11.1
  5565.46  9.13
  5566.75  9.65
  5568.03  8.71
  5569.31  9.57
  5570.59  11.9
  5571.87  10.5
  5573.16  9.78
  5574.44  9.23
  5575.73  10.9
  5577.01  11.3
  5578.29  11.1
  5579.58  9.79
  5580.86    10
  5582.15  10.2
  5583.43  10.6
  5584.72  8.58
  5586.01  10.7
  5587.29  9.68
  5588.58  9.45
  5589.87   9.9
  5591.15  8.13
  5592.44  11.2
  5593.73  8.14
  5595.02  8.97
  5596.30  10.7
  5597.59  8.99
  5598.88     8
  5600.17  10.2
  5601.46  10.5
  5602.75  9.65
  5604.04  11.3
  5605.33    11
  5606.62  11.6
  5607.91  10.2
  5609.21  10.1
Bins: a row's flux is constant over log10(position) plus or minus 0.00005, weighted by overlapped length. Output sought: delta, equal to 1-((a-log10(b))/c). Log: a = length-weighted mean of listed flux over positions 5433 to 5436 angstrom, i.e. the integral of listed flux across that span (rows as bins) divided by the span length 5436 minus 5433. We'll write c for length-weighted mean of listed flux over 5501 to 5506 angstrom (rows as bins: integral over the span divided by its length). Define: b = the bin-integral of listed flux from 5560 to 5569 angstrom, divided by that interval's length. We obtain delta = 0.19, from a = 9.6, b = 9.5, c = 10.6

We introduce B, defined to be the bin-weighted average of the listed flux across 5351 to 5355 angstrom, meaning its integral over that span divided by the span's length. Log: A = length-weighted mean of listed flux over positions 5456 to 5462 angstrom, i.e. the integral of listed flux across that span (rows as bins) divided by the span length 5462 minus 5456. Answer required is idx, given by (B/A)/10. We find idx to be 0.109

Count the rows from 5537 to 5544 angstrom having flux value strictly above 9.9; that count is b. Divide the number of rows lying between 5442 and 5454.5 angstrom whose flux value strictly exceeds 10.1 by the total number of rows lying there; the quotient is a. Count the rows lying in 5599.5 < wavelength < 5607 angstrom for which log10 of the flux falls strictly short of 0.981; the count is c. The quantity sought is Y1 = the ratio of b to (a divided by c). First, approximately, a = 0.60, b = 4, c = 0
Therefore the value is 0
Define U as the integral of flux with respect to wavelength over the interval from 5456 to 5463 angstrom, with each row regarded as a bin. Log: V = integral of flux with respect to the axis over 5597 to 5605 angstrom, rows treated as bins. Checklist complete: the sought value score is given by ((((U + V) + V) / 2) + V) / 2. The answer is 97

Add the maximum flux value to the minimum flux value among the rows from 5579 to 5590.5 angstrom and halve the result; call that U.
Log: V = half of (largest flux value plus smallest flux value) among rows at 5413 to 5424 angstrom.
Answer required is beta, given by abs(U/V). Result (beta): 0.92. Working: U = 9.6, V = 10.5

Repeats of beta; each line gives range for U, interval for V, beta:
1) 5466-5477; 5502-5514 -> 1.05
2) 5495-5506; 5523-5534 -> 0.95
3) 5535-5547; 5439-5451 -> 0.92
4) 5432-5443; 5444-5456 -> 1.14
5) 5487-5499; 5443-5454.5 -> 0.99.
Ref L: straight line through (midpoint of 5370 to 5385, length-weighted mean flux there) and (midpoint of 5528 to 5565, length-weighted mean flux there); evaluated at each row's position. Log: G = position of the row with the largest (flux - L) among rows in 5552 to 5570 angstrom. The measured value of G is 5557.78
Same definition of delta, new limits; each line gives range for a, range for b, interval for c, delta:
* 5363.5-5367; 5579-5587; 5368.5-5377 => 0.05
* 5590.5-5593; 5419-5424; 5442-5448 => 0.19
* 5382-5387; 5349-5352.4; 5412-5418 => 0.10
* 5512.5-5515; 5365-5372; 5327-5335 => 0.05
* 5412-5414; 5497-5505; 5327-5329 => -0.10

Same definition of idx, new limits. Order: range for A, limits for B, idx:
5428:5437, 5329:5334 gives 0.112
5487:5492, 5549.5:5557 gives 0.096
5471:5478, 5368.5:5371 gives 0.100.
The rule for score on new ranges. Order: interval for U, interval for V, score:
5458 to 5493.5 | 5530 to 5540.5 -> 199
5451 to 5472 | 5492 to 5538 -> 519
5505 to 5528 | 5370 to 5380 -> 158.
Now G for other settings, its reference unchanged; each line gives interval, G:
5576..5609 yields 5606.62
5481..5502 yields 5487.84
